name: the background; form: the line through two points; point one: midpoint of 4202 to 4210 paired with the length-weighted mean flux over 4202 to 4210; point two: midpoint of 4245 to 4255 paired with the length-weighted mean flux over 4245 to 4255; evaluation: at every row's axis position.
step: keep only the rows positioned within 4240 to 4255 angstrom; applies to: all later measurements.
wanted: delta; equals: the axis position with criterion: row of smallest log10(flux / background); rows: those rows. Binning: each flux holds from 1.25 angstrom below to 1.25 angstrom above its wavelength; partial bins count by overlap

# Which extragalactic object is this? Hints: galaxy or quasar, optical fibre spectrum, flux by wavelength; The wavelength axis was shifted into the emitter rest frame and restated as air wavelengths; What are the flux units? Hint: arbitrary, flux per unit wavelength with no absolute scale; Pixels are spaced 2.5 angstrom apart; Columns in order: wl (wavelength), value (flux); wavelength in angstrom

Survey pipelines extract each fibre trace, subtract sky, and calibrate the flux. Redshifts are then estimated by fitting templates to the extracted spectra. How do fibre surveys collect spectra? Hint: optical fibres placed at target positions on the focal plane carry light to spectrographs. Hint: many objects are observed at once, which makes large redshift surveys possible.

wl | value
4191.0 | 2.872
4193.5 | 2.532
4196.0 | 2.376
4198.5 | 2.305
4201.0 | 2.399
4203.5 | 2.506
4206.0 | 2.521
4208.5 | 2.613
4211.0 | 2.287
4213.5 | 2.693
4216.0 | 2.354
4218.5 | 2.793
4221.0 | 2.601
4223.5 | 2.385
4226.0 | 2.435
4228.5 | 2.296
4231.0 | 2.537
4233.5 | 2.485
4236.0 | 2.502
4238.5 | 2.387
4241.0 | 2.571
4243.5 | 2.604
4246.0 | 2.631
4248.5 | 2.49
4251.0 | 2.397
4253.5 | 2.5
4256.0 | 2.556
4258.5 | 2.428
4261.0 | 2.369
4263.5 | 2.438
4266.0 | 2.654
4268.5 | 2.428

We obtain 4251.0 angstrom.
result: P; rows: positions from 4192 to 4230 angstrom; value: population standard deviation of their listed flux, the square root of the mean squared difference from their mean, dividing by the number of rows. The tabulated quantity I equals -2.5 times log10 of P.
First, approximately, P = 0.15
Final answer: 2.1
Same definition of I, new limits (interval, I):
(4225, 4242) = 2.6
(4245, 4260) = 2.8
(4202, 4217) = 2.1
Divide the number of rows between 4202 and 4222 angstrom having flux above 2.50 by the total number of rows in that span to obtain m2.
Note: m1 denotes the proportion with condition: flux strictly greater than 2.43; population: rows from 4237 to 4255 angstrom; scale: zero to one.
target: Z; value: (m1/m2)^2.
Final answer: 0.91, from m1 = 0.71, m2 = 0.75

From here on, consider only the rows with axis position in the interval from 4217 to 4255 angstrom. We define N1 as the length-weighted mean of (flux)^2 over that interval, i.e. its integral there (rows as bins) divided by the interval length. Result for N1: 6.30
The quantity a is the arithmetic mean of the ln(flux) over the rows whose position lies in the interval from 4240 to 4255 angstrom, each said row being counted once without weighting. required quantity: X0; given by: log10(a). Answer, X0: -0.032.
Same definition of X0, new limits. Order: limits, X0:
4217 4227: -0.029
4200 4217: -0.042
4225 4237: -0.048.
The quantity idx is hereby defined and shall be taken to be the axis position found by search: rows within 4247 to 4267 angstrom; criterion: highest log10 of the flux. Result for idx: 4266.0 angstrom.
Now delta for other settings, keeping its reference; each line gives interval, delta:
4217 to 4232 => 4228.5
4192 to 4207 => 4198.5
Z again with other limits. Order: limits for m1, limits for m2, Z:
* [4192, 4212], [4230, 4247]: 0.49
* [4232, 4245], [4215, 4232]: 3.48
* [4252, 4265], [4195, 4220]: 1.44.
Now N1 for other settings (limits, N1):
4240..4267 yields 6.31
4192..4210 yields 6.10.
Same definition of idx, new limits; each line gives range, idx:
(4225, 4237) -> 4231.0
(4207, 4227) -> 4218.5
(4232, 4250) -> 4246.0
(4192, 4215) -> 4213.5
